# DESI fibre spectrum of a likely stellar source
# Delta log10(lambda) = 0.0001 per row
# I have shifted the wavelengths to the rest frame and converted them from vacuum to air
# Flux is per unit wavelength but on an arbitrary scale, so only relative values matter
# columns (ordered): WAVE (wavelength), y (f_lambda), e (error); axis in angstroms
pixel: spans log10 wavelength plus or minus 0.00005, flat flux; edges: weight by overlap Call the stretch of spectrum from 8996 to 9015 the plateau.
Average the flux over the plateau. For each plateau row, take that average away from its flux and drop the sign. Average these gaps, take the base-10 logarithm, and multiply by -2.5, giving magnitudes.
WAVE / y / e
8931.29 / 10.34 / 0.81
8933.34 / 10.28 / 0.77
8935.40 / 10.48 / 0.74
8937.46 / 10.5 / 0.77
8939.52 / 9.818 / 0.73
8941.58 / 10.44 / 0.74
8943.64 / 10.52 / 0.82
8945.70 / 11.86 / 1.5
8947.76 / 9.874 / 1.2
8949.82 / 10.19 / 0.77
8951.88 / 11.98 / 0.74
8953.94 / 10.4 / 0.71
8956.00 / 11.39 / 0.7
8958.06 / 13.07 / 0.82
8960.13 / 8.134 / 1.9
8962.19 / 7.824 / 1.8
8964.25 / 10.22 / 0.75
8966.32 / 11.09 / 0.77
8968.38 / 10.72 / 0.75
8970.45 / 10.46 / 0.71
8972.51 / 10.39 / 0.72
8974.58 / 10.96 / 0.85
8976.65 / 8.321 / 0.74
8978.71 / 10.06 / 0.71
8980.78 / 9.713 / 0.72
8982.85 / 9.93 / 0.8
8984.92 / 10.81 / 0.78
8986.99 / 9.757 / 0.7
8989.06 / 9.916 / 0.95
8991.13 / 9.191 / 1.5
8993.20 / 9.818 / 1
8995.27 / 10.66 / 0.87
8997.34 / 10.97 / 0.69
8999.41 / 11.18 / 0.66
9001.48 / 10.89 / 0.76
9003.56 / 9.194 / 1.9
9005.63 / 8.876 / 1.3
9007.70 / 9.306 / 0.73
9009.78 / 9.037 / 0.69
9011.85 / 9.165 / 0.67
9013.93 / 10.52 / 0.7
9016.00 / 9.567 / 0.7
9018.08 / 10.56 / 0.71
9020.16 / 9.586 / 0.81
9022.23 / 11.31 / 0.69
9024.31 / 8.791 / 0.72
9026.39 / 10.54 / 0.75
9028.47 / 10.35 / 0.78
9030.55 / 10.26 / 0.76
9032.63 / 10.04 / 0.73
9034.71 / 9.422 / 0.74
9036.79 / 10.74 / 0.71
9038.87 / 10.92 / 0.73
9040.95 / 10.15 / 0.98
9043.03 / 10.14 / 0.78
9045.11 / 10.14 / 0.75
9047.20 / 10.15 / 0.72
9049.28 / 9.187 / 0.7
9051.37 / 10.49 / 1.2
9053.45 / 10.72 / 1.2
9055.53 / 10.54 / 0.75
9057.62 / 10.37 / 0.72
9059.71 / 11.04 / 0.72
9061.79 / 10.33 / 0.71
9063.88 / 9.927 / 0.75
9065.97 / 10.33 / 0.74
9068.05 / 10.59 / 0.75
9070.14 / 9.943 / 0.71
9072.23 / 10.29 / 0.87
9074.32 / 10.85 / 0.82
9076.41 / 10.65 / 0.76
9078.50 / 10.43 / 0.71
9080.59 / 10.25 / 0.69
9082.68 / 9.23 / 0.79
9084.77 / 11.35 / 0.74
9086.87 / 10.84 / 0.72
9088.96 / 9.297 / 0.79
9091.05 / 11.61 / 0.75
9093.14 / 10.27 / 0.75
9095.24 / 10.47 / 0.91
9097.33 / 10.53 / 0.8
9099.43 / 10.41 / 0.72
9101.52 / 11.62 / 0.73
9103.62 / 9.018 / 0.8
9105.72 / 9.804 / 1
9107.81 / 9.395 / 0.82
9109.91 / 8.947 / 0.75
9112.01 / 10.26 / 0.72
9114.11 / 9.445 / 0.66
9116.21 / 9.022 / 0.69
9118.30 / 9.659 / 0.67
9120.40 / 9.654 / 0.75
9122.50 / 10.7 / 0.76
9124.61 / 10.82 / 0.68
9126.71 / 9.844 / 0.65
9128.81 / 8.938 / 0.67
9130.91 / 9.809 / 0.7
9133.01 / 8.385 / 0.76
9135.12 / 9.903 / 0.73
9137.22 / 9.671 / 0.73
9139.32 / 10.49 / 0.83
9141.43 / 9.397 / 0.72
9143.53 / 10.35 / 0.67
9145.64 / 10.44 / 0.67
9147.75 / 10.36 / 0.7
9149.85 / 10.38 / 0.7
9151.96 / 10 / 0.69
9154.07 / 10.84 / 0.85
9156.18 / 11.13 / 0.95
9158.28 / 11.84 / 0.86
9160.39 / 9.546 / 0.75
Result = 0.14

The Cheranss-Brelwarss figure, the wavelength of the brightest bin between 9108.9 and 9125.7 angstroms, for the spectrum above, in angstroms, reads 9124.61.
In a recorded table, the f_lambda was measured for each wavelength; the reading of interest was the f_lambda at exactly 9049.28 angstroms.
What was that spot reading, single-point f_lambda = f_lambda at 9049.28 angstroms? 9.187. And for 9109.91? 8.947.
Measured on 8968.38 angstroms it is 10.72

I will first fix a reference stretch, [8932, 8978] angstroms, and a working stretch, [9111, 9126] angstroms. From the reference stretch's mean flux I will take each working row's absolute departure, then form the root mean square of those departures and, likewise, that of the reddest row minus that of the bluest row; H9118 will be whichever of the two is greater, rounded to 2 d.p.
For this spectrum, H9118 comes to 0.78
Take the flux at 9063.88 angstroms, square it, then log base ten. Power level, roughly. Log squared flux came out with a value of 1.99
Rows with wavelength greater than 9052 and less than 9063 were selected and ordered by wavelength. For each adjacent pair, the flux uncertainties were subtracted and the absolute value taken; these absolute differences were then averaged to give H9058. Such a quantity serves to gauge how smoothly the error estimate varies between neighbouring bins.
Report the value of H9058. 0.12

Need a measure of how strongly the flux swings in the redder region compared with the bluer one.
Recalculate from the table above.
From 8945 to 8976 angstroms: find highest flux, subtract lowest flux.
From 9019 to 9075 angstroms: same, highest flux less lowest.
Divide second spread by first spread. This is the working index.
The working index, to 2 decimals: 0.48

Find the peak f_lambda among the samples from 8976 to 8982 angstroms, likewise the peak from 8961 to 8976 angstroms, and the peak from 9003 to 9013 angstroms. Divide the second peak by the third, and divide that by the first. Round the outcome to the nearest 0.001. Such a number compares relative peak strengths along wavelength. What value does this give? 0.118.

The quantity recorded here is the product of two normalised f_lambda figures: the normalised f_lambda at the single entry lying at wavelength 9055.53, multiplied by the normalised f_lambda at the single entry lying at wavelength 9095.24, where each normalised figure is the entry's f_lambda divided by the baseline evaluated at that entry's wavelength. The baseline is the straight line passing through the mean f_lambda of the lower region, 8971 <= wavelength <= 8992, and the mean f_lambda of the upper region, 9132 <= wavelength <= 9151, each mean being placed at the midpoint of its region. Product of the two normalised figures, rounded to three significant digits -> 1.12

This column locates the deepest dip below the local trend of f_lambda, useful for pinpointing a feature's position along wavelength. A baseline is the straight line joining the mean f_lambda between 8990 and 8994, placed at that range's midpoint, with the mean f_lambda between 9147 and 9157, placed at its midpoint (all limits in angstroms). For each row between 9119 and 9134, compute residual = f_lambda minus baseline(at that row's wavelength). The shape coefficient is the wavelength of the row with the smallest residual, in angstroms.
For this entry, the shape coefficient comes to 9133.01 angstroms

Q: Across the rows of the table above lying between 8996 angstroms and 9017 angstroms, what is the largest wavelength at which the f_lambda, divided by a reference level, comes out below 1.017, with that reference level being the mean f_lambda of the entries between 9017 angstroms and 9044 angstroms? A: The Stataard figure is 9016.00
